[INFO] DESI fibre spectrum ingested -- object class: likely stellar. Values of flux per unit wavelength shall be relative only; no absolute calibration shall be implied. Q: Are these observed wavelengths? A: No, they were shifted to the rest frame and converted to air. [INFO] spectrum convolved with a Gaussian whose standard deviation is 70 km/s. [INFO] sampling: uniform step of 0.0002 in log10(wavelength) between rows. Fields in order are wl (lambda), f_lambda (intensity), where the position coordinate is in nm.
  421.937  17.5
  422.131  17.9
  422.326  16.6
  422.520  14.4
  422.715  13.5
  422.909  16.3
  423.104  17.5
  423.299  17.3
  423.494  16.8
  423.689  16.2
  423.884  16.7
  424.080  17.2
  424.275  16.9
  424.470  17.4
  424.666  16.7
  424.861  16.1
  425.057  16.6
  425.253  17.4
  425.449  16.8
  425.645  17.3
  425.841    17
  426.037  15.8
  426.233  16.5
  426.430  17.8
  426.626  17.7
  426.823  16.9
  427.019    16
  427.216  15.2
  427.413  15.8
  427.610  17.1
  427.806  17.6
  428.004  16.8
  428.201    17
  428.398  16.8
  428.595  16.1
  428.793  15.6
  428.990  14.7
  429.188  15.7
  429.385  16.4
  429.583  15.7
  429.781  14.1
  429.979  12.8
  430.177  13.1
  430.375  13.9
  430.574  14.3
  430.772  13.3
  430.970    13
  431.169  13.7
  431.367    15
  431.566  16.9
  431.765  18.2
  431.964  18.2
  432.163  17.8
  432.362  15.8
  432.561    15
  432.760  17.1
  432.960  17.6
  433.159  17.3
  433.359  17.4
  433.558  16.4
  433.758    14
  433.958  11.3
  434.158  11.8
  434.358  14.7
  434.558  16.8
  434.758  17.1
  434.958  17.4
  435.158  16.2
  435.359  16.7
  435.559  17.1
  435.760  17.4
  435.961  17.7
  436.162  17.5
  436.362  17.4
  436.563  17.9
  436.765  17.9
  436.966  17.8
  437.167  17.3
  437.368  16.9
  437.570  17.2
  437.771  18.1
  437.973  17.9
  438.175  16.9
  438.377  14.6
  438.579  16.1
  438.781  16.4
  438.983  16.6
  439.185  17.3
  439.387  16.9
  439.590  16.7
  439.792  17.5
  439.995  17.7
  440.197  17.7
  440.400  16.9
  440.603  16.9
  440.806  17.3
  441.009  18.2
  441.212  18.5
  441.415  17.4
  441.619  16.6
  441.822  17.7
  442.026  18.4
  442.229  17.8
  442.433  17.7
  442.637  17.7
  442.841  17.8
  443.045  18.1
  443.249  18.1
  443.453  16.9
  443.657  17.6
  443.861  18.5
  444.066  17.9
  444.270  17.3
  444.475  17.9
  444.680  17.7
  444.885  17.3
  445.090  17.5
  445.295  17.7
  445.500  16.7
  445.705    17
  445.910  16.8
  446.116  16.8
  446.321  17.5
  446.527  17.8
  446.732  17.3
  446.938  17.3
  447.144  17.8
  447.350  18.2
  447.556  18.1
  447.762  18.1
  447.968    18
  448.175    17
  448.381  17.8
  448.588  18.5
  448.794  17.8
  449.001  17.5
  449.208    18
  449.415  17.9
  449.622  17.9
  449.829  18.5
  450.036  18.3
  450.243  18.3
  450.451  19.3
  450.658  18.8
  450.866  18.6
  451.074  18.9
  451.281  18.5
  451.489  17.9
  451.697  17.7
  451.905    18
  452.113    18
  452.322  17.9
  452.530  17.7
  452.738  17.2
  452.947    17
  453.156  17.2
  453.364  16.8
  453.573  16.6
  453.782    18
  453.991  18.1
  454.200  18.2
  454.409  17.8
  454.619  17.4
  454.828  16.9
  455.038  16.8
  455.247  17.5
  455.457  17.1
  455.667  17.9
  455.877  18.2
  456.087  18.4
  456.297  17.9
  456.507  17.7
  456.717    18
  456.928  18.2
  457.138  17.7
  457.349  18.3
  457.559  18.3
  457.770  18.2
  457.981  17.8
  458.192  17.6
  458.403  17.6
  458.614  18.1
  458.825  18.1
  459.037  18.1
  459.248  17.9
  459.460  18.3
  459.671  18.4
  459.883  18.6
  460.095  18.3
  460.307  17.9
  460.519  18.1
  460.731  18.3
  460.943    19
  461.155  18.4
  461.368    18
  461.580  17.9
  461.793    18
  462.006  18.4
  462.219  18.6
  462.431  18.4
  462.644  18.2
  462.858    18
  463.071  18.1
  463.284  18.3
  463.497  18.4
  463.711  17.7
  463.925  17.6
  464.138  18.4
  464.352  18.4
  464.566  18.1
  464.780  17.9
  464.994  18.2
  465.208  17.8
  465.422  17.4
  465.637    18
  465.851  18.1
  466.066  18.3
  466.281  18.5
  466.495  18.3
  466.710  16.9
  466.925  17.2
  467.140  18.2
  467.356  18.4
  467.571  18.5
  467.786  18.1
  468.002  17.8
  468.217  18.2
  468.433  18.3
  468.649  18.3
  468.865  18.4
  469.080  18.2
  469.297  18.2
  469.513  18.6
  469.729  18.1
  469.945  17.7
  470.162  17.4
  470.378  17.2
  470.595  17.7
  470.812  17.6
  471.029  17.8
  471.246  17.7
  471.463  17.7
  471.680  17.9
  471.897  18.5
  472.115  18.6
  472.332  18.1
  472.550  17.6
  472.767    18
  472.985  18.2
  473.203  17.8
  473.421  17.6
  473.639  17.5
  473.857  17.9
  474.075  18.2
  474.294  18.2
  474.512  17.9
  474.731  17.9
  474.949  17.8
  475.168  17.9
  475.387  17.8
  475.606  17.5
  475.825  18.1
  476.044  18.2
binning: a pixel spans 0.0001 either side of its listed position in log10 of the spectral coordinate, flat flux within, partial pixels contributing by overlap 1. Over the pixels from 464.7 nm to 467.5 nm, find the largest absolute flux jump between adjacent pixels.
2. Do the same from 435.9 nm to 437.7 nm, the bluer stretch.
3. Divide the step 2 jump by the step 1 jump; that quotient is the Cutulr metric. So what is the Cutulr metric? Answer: 0.4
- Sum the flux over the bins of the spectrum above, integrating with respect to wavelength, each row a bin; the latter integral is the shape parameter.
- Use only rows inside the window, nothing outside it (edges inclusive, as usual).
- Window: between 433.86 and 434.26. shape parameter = 4.6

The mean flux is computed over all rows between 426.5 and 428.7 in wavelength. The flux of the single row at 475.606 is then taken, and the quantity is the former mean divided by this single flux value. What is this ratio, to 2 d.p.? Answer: 0.95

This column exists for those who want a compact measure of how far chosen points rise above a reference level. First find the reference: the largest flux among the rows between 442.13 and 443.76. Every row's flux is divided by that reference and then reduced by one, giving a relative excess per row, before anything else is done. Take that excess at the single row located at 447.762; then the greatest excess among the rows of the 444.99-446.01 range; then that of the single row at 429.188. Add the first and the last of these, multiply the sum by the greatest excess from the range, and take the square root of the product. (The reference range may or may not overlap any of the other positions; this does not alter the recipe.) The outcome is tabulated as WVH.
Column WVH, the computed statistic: 0.054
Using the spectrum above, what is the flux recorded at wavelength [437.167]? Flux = 17.3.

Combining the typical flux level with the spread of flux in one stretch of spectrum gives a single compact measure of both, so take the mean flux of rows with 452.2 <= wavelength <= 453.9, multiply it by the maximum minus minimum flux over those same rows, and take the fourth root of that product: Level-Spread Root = 2.22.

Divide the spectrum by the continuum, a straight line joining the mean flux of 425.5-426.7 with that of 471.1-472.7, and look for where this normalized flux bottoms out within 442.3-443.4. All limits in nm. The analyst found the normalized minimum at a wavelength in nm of 442.637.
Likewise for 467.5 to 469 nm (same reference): 468.002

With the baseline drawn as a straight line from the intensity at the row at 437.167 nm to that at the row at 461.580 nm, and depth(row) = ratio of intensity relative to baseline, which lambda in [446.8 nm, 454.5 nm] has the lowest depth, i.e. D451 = 453.573 nm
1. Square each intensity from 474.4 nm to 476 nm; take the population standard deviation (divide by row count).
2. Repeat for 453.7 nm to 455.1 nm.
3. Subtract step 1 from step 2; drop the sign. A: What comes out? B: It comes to 13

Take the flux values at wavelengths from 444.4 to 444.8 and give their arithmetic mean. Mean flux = 17.8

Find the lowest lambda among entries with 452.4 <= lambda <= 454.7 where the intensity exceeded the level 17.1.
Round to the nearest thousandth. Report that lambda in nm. 452.530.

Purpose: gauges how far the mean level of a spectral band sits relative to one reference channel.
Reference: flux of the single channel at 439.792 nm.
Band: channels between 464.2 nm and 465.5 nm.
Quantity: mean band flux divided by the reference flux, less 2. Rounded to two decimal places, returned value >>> -0.97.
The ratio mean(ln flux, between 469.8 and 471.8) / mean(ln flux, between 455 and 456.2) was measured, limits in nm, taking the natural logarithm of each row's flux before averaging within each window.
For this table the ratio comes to 1.00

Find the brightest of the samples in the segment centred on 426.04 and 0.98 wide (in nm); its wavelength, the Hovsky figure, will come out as 426.430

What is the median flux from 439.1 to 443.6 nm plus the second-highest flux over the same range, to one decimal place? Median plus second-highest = 36.1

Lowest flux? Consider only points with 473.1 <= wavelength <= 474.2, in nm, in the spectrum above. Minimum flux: 17.5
